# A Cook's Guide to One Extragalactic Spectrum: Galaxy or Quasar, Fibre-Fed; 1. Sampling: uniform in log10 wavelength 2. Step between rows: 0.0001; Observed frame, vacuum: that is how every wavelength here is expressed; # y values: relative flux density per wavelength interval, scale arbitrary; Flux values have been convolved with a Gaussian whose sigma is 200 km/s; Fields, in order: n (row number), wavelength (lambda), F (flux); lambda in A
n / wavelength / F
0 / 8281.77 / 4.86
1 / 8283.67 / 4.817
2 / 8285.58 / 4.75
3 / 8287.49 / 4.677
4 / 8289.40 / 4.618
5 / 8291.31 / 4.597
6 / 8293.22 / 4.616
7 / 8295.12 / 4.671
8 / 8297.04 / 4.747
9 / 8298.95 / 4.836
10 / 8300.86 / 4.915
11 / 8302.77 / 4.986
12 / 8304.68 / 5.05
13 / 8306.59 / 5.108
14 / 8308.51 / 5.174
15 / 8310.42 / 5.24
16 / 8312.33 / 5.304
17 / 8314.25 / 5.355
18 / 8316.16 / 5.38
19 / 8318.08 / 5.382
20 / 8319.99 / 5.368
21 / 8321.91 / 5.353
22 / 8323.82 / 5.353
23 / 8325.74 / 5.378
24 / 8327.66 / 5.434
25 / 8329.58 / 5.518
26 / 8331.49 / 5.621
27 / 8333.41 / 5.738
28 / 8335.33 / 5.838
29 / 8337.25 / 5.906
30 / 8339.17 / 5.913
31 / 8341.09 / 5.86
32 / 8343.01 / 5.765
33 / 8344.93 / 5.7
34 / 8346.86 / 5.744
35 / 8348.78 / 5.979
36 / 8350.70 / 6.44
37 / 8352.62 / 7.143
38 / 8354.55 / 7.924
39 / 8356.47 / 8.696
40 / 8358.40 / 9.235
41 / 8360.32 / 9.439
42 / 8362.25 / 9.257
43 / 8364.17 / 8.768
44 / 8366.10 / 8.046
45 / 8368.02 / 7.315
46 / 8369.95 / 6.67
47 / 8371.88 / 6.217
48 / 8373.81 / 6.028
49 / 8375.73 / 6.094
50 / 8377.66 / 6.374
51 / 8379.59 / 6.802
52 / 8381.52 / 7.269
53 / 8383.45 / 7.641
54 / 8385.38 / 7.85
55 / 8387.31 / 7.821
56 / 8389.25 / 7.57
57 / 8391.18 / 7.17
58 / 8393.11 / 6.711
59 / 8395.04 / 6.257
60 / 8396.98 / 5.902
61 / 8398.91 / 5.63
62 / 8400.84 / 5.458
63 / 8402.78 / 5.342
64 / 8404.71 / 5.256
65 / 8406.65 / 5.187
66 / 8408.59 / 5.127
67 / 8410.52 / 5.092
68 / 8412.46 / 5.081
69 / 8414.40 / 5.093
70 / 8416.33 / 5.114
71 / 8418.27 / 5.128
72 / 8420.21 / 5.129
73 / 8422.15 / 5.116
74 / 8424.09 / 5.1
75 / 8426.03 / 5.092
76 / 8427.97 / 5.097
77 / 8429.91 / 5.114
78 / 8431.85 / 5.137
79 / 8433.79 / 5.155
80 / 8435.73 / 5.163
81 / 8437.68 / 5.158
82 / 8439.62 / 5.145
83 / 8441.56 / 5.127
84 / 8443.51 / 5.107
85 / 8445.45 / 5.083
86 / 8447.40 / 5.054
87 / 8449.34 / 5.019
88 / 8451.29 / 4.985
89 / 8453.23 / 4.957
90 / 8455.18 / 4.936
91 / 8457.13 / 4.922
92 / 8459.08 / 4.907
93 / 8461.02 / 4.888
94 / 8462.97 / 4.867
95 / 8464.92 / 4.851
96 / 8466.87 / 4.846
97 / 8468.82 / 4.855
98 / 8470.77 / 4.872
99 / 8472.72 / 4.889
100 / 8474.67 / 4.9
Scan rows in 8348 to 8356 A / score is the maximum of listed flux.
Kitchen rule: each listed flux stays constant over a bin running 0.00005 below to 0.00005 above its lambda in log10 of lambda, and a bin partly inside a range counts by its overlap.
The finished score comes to 7.924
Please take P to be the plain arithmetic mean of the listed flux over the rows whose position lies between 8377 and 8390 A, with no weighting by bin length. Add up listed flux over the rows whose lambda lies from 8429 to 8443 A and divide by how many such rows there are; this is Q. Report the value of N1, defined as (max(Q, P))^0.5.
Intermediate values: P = 7.3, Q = 5.1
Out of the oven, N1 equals 2.71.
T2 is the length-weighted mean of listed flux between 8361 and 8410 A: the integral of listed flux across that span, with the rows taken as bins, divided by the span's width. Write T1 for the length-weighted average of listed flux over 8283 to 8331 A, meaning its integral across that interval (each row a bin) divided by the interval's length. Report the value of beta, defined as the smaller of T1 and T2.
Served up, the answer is 5.07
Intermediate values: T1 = 5.07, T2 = 6.7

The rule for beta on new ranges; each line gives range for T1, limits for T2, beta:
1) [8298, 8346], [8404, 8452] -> 5.11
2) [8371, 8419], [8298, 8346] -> 5.42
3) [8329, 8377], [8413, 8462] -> 5.07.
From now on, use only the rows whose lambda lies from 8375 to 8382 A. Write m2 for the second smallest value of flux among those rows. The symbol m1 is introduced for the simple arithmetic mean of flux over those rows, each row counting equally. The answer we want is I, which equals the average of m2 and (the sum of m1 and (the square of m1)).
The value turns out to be 28.5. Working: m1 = 6.63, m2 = 6.374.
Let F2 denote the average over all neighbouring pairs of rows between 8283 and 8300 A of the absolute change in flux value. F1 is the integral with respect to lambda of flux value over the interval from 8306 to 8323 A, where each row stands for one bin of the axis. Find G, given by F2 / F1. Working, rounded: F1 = 90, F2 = 0.06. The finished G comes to 0.0006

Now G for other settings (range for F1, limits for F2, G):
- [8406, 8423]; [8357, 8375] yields 0.0052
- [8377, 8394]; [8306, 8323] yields 0.0003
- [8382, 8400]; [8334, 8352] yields 0.0010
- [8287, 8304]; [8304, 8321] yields 0.0005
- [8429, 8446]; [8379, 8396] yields 0.0038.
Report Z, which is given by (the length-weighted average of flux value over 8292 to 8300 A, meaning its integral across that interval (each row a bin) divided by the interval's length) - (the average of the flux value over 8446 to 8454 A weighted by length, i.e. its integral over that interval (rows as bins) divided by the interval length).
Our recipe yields -0.29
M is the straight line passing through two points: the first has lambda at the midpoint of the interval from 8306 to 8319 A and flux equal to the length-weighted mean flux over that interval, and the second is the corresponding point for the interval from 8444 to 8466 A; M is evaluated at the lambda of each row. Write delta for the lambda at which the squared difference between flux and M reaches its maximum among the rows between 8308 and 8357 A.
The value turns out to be 8356.47 A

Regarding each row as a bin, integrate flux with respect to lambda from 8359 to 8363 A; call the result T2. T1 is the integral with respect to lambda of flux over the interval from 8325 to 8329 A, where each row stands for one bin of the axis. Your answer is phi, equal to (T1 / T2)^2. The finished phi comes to 0.3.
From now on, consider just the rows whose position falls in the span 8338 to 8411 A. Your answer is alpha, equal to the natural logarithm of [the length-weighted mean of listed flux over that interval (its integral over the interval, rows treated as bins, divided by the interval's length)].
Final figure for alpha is 1.91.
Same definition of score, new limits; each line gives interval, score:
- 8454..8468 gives 4.936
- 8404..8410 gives 5.256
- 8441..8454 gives 5.127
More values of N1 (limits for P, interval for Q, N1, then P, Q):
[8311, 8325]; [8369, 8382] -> 2.55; 5.4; 6.5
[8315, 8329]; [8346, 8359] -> 2.70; 5.4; 7.3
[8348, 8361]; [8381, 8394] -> 2.80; 7.8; 7.4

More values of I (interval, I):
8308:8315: 19.1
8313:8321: 19.8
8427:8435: 18.3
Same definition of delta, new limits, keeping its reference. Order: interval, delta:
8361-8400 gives 8362.25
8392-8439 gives 8393.11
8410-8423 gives 8420.21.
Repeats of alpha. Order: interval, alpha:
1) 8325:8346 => 1.74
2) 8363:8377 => 1.95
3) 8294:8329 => 1.64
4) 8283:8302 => 1.55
